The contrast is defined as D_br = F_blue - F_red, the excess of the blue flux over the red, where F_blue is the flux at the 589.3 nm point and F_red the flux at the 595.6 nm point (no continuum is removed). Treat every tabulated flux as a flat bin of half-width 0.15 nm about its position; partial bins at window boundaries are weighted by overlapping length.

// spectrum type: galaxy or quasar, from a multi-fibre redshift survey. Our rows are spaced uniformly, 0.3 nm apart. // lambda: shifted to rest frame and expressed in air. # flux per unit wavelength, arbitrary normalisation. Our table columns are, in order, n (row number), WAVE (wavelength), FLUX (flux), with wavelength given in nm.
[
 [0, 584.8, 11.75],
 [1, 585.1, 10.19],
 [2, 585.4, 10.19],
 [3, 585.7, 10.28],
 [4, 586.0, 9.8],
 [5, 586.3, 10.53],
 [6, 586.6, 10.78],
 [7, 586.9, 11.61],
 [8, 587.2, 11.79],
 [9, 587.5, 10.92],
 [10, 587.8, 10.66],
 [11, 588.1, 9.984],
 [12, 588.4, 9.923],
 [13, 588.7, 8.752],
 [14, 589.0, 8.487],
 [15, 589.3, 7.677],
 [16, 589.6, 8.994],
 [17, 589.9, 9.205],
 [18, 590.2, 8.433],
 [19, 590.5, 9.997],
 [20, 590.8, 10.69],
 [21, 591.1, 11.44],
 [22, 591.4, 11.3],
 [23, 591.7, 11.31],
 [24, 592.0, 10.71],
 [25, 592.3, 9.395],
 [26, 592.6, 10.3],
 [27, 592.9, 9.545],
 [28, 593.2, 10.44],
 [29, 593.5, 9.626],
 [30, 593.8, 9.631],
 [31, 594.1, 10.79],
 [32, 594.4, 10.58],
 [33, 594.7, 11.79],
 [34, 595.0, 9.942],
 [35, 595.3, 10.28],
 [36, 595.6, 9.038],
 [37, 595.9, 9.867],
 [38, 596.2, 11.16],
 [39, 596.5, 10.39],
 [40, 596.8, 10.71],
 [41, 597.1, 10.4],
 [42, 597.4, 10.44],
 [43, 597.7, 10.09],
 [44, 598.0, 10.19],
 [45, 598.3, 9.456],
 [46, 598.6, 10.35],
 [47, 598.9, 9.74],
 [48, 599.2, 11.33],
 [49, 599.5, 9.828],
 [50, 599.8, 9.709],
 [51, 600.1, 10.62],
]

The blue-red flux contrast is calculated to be -1.4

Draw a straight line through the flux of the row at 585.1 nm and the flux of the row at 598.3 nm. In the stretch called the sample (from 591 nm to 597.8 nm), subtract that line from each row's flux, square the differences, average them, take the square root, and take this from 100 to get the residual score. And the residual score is 99.0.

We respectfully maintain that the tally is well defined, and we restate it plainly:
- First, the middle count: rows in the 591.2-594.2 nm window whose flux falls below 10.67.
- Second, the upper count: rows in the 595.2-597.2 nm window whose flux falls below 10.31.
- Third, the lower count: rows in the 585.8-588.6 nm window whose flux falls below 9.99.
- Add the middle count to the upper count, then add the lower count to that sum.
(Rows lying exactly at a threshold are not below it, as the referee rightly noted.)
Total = 12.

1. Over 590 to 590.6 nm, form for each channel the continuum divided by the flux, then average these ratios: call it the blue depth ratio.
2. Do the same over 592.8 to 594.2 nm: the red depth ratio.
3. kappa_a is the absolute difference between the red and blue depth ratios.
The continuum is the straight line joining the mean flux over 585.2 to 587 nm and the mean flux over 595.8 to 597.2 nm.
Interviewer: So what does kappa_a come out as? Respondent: 0.10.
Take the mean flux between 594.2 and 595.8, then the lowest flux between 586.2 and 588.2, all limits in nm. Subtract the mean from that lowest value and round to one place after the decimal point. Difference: -0.3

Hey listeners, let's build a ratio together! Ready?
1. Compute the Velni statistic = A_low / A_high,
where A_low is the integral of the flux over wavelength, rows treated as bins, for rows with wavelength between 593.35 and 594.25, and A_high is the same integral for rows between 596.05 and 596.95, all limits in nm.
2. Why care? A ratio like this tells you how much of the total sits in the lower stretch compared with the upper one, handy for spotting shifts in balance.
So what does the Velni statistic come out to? 0.9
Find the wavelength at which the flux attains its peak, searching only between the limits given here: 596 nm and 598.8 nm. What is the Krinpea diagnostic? 596.2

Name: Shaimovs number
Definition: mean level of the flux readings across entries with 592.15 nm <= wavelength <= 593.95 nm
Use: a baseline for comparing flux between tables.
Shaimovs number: 9.8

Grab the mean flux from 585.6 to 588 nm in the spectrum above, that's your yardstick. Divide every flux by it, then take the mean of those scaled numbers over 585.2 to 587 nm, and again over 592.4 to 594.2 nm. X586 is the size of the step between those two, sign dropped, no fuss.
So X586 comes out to 0.044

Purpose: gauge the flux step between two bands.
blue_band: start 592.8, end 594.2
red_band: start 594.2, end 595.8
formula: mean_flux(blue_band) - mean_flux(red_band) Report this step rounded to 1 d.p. -0.3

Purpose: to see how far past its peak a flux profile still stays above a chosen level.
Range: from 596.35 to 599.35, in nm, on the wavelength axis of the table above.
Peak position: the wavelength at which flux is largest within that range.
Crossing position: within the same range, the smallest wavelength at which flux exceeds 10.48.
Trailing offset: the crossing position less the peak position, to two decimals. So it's -2.40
